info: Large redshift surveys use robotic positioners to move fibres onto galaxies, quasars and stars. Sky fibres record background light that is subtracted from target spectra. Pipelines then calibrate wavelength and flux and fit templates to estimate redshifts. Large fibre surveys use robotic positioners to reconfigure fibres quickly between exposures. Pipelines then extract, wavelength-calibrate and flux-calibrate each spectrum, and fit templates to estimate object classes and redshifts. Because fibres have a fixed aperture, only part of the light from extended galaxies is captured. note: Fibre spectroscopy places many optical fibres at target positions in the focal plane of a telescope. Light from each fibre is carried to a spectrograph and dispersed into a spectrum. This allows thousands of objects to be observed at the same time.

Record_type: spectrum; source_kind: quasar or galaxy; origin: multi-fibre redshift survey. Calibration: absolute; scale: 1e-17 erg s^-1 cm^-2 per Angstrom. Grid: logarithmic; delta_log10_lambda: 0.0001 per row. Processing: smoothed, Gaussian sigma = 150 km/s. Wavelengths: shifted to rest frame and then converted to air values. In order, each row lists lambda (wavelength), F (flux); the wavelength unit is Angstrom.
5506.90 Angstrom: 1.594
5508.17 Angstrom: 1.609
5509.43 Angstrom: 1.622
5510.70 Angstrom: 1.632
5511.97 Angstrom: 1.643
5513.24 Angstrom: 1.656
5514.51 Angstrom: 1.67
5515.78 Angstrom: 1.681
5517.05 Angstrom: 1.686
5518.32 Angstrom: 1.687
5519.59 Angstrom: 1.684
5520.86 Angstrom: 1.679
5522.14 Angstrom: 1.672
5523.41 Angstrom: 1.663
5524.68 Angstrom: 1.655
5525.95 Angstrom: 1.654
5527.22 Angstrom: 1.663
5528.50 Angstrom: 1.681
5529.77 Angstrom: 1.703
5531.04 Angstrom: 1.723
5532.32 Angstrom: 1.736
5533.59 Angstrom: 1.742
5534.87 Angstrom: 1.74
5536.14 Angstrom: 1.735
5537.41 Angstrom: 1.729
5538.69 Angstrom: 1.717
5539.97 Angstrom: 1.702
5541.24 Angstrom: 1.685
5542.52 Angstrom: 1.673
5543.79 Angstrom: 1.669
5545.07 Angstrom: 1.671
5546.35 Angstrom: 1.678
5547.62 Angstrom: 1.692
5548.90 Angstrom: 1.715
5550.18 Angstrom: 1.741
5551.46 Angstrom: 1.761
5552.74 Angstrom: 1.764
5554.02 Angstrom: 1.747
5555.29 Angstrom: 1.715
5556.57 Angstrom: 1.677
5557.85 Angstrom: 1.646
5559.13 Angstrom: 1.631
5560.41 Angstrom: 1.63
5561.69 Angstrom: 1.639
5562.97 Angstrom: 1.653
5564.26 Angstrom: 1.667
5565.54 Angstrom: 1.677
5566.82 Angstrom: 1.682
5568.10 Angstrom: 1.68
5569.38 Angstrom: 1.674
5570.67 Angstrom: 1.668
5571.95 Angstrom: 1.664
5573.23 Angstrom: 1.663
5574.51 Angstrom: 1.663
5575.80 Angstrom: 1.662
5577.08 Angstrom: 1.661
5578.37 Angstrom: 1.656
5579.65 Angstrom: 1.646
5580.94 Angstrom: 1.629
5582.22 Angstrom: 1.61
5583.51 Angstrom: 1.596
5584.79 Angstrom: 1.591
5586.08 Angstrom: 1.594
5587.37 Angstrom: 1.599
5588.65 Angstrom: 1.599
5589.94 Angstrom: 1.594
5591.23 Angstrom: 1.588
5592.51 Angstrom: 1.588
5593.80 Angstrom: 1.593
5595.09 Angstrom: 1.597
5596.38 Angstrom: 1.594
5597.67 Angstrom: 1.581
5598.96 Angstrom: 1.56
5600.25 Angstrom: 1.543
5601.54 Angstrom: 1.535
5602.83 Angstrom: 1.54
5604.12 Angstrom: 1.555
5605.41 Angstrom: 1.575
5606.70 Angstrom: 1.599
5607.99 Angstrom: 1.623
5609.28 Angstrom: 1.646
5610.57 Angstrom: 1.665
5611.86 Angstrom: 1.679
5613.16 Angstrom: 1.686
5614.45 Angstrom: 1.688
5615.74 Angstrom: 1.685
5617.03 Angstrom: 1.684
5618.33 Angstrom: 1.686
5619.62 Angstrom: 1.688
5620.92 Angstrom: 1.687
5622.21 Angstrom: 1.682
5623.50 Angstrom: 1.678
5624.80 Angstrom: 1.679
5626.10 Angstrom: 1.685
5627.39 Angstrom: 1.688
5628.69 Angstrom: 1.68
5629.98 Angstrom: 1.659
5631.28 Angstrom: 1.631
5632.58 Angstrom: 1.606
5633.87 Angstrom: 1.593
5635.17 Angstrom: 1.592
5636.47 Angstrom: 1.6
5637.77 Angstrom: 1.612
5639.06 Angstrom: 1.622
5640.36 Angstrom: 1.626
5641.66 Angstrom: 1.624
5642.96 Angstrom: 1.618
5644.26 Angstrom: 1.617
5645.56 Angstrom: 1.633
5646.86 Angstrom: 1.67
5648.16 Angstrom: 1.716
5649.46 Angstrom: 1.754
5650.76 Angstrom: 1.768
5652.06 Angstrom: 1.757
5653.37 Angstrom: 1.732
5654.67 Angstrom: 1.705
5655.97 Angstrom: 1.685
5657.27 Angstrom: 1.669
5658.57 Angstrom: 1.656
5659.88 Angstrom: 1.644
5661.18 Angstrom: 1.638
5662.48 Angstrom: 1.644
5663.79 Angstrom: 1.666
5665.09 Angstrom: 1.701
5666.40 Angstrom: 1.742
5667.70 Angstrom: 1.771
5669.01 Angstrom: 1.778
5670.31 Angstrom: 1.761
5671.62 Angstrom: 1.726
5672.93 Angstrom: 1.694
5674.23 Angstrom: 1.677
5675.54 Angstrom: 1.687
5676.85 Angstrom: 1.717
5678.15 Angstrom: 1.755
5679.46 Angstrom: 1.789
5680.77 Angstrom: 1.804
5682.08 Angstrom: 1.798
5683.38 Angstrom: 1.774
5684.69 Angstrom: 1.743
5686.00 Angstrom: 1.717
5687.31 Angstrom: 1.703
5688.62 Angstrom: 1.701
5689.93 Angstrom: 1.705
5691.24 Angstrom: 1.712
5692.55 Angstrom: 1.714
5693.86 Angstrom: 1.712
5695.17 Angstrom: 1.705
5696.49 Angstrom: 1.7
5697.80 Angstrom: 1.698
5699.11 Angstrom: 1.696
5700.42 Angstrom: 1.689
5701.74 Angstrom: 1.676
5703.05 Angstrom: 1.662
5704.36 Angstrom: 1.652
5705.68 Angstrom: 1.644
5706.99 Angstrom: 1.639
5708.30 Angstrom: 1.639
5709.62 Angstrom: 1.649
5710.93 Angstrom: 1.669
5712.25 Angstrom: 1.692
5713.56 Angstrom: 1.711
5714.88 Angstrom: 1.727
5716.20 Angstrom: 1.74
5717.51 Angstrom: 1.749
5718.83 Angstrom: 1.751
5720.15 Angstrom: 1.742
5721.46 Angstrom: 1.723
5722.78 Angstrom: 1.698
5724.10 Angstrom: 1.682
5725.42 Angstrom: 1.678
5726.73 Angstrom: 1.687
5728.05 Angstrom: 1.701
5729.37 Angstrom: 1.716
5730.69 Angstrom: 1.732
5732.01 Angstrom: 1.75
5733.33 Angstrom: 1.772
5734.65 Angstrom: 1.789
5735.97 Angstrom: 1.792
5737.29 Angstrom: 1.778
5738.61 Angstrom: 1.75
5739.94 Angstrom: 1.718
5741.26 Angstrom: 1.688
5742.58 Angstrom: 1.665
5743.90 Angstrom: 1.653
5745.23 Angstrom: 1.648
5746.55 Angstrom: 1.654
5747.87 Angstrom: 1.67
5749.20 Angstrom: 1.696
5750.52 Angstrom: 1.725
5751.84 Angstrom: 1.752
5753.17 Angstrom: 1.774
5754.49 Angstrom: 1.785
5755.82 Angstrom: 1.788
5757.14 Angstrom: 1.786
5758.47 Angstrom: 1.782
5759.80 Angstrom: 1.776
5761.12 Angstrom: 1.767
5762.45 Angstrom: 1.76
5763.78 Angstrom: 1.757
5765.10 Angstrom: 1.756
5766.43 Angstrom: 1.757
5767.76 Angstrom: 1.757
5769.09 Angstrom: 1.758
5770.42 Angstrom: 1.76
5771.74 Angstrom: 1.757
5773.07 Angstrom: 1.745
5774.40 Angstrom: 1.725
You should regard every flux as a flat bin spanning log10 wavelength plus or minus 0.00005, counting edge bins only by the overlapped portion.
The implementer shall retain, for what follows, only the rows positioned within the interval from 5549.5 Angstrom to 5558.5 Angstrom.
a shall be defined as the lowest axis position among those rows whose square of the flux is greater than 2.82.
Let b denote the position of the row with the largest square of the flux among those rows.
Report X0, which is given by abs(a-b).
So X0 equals 2.6 Angstrom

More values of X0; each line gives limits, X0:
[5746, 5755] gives 5.3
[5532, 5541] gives 1.3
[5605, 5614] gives 0.0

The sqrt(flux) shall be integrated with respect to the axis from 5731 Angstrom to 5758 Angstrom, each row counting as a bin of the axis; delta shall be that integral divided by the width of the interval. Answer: 1.32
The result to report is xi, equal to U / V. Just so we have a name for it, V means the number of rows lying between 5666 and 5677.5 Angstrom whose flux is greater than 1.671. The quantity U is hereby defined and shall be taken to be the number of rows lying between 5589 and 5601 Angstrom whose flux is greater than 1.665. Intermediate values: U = 0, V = 9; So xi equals 0.0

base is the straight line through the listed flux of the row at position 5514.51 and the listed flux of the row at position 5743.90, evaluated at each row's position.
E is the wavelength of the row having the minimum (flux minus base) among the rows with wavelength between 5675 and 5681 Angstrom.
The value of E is 5675.54 Angstrom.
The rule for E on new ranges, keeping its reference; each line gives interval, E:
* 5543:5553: 5543.79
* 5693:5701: 5700.42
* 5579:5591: 5584.79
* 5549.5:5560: 5559.13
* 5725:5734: 5725.42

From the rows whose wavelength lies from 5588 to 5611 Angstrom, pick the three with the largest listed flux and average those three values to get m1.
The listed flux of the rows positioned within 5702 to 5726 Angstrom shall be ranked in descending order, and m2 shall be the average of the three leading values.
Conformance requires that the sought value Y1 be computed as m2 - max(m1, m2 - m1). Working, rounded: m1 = 1.64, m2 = 1.75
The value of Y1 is 0.10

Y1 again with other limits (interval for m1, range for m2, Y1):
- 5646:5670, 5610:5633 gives -0.08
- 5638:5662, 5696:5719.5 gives -0.01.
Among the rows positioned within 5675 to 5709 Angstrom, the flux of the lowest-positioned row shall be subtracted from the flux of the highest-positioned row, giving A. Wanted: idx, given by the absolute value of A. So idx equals 0.048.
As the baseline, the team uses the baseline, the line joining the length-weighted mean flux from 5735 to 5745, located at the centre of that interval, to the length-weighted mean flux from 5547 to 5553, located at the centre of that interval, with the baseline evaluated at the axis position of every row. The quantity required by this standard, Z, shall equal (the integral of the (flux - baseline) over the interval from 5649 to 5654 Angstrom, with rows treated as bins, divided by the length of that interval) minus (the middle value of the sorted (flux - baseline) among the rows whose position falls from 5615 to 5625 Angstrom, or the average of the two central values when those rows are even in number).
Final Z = 0.07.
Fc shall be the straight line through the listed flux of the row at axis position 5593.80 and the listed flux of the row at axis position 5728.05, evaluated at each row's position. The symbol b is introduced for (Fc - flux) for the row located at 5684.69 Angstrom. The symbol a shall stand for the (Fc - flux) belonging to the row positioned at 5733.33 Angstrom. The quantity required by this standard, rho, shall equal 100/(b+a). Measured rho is -696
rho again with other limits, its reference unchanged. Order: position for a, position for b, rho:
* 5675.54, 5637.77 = -8424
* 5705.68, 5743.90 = 1002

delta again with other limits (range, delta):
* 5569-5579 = 1.29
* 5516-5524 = 1.29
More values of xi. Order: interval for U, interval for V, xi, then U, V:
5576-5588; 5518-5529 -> 0.0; 0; 5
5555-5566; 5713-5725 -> 0.4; 4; 9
